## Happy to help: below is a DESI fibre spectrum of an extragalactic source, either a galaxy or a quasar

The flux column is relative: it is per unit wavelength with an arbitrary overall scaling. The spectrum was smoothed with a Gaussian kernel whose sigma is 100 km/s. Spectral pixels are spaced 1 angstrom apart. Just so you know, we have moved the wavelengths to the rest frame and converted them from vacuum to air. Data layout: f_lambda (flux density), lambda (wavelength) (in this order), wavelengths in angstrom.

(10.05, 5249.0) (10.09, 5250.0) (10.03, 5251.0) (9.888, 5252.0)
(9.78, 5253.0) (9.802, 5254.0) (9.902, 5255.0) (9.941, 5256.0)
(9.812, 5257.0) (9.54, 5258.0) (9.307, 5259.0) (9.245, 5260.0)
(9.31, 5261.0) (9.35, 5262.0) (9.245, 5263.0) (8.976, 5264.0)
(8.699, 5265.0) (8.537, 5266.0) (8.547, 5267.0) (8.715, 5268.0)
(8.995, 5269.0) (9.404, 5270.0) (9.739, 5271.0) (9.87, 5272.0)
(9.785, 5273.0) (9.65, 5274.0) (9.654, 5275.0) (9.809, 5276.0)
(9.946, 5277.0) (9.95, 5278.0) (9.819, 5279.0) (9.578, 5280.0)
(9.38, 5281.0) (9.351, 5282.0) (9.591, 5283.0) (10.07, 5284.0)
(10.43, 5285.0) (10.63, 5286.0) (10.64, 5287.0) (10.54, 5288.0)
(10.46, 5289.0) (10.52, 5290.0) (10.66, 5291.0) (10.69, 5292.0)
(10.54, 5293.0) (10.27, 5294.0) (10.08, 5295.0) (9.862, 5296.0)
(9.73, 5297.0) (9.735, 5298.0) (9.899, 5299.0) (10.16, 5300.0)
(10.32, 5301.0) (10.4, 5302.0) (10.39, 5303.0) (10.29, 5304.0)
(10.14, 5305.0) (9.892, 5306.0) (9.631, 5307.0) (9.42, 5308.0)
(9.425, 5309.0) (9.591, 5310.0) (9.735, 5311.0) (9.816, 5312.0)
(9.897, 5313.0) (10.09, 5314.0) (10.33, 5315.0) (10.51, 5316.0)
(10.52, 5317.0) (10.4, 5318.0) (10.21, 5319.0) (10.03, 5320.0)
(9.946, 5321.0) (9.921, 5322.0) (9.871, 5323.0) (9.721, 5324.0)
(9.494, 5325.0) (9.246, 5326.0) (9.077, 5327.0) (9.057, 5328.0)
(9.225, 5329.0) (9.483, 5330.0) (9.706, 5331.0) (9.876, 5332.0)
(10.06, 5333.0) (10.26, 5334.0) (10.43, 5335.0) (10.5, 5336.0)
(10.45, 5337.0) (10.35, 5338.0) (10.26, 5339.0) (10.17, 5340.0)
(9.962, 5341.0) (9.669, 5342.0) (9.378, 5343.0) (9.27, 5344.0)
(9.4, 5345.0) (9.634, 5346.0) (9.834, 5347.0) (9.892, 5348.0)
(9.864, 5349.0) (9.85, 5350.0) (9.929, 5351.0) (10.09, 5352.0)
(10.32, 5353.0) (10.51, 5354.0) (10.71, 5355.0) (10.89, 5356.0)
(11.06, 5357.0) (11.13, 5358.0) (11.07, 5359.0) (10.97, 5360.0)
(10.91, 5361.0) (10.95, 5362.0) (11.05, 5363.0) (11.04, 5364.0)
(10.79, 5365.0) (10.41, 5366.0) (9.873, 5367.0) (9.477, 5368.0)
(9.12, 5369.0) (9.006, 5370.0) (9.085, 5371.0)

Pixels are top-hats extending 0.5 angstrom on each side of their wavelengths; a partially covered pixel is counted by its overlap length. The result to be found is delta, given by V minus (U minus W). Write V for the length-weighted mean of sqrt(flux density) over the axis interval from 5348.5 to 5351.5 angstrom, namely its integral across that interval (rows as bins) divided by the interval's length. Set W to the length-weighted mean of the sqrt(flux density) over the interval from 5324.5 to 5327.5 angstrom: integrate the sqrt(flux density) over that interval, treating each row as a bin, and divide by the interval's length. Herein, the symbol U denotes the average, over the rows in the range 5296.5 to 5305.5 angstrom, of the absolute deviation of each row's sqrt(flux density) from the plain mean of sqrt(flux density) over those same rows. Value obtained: 6.15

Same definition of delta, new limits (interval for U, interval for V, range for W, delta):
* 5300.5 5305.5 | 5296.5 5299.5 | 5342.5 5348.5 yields 6.21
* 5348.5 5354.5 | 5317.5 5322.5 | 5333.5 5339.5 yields 6.37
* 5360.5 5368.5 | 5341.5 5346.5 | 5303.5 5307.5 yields 6.16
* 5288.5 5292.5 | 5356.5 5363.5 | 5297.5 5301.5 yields 6.47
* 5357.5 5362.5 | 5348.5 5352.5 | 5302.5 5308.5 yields 6.30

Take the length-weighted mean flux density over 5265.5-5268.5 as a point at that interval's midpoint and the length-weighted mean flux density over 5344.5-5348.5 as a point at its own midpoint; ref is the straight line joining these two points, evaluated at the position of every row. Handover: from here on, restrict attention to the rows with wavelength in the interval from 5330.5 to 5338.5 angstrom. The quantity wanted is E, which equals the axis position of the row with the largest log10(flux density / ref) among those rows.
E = 5336.0 angstrom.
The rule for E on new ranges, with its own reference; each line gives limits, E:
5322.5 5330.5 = 5323.0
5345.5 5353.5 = 5353.0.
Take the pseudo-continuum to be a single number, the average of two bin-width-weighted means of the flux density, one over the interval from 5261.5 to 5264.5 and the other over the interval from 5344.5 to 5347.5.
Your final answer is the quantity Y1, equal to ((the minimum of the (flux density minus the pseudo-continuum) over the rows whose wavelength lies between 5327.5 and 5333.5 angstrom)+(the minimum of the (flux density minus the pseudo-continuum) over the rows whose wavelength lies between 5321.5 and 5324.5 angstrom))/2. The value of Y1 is 0.0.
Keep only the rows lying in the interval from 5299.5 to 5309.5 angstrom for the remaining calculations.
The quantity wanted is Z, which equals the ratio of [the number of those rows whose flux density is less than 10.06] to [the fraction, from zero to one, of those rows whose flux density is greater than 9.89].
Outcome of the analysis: 6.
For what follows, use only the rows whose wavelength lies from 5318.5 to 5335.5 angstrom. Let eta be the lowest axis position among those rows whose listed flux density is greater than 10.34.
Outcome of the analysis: 5335.0 angstrom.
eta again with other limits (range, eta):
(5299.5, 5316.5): 5302.0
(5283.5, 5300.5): 5285.0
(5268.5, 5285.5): 5285.0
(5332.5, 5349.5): 5335.0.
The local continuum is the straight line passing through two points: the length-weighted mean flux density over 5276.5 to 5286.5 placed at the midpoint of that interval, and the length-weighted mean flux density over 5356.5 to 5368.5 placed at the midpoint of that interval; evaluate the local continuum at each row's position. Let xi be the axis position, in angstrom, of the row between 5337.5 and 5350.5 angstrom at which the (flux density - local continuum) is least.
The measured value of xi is 5344.0 angstrom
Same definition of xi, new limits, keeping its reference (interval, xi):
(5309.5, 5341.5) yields 5328.0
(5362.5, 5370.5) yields 5370.0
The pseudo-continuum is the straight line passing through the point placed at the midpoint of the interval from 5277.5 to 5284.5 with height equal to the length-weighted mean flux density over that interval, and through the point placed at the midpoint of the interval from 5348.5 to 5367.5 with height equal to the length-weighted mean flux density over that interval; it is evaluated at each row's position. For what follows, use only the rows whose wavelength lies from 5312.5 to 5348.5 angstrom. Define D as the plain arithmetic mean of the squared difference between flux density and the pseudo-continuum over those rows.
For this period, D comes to 0.37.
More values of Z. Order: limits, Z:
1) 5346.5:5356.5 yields 7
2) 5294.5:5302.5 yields 6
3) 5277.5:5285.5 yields 16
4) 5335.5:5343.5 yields 4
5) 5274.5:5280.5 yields 18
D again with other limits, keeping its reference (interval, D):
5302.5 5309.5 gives 0.17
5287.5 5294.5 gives 0.55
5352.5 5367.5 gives 0.15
